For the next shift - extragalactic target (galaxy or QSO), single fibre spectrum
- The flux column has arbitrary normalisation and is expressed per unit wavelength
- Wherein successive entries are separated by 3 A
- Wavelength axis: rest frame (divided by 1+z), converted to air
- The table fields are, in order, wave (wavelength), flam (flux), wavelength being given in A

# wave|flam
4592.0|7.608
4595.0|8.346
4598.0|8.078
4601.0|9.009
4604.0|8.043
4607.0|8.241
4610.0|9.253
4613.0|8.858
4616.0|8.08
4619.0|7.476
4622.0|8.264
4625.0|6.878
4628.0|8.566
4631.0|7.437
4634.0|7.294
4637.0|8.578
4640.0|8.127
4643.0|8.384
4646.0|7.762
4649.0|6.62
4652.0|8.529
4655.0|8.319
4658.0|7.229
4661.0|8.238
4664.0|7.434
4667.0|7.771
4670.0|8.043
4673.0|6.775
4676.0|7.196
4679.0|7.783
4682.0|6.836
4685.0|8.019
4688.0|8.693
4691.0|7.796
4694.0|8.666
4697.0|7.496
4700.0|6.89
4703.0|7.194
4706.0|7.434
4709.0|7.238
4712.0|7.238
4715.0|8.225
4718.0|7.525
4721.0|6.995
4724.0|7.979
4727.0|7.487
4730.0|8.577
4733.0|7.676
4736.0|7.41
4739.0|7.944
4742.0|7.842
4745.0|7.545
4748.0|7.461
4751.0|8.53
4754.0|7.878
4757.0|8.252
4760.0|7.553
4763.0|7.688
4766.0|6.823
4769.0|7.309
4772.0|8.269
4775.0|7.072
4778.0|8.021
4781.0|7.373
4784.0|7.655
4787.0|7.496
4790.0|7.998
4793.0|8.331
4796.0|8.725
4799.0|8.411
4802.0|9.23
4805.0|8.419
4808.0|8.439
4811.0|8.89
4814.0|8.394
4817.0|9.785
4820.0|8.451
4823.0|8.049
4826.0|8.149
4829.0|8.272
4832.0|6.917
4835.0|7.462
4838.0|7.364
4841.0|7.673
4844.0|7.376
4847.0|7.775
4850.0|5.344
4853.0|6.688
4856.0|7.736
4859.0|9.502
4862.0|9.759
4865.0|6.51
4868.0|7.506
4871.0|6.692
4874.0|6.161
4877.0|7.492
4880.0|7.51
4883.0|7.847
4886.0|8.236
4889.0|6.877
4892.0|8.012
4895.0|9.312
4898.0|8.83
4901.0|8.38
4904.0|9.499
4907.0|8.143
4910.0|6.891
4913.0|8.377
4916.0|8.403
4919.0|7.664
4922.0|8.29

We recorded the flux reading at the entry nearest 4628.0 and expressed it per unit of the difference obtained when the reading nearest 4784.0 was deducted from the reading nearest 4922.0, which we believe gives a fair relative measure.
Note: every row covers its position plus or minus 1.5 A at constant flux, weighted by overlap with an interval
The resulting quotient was 13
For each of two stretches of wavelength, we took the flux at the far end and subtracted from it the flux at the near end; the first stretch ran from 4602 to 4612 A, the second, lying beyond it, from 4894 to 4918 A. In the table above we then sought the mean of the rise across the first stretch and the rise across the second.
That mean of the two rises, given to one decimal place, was 0.2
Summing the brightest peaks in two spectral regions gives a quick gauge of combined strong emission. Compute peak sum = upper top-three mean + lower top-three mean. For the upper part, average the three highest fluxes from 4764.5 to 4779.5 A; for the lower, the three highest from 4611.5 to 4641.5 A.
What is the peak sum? 16.5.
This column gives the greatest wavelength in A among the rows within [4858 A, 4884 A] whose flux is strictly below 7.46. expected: 4874.0 A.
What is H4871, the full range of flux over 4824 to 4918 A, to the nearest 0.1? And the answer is 4.4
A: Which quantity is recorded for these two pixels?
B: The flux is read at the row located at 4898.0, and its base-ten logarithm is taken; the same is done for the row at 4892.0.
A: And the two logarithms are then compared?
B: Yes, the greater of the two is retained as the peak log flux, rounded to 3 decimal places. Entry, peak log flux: 0.946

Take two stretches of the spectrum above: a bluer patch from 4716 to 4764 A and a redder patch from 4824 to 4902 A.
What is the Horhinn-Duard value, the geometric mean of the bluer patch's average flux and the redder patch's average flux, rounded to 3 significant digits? 7.72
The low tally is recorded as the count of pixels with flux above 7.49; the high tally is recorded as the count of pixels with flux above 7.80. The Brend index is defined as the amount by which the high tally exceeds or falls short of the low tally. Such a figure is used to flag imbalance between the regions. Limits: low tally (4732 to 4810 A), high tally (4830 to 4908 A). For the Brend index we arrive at -10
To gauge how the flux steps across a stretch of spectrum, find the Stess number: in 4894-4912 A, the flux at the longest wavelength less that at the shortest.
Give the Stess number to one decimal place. -2.4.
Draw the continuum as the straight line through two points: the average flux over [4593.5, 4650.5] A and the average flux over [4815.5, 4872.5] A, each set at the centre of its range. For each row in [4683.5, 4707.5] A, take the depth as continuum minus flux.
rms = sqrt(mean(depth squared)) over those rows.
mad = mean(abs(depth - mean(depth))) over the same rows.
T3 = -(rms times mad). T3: -0.32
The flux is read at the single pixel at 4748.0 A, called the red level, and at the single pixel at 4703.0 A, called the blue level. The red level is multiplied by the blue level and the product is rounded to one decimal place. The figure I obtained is 53.7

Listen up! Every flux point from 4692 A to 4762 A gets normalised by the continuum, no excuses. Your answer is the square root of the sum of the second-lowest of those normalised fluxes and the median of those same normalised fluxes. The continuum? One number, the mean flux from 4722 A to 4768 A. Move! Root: 1.37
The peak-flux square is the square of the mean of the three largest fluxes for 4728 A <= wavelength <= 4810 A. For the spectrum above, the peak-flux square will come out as 78.2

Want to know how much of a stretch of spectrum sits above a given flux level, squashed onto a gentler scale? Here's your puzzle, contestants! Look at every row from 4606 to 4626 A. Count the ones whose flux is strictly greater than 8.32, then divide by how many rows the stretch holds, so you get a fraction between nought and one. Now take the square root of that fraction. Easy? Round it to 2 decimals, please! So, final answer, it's 0.53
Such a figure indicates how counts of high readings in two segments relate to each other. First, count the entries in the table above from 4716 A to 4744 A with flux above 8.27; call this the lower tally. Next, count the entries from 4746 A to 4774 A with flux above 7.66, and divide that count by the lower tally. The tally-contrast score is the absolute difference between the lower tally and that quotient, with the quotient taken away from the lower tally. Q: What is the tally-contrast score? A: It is 4.0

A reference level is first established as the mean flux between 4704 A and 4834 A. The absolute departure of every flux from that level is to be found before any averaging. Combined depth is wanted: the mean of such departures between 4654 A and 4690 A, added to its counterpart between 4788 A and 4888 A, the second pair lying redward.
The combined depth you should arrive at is 1.27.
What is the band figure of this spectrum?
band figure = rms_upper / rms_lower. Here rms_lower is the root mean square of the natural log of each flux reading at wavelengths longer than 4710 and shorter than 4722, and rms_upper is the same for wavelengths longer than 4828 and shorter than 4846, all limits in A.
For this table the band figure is 1.00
